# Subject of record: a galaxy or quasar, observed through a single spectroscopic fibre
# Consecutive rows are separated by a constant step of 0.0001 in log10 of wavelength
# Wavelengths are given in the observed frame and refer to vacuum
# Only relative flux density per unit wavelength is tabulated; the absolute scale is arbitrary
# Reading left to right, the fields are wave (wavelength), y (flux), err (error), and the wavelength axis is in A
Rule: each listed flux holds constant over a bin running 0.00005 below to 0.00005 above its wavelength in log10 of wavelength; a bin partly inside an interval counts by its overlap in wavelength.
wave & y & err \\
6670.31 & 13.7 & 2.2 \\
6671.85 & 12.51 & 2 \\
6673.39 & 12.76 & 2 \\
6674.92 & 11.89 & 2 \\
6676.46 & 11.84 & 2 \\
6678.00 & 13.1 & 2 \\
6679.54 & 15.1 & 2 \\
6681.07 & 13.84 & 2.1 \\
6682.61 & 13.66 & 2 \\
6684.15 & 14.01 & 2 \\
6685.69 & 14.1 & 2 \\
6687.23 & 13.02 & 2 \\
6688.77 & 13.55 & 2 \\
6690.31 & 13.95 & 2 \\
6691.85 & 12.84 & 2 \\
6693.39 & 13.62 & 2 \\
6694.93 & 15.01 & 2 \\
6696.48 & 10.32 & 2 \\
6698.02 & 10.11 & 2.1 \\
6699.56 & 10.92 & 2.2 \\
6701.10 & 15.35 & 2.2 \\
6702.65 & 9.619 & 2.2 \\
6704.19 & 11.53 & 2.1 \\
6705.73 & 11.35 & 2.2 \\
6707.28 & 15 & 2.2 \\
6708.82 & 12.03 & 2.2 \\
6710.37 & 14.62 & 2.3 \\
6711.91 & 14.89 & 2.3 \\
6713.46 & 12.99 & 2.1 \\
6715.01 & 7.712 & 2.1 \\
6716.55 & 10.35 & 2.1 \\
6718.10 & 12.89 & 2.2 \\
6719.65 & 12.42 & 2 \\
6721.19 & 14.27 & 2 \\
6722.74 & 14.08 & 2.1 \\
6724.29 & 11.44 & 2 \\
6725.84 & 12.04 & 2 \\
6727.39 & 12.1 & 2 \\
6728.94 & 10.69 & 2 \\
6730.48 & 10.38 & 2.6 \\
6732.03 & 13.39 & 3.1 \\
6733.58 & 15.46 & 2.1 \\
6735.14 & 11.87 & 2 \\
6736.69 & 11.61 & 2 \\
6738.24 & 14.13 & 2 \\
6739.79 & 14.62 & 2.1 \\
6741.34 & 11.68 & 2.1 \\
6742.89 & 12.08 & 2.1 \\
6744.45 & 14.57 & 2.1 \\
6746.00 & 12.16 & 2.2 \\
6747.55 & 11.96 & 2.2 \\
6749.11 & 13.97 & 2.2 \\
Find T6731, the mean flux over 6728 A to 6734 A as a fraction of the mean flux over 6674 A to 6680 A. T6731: 0.96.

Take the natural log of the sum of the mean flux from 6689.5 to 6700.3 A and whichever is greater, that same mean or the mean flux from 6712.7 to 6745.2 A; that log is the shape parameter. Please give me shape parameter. 3.21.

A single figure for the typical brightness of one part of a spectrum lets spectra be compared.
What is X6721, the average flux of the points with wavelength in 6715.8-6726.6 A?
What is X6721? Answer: 12.5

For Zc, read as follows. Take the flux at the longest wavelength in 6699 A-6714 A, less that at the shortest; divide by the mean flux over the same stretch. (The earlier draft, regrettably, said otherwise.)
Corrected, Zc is 0.16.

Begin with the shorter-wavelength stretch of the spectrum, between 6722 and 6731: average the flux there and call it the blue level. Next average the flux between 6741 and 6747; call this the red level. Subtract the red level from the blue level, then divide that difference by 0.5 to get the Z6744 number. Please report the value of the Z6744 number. -1.7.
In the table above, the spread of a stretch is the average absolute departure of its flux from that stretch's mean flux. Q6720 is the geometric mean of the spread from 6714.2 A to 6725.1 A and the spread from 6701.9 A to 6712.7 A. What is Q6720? 1.78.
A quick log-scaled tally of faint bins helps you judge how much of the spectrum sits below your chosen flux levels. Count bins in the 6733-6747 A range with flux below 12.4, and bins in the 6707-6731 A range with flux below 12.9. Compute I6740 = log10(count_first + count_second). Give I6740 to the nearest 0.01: 1.18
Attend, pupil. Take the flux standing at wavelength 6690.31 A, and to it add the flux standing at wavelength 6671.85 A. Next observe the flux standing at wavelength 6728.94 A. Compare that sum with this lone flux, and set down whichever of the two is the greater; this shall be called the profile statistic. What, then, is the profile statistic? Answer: 26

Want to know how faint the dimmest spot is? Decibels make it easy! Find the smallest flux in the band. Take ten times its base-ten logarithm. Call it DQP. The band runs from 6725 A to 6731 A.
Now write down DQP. 10.2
